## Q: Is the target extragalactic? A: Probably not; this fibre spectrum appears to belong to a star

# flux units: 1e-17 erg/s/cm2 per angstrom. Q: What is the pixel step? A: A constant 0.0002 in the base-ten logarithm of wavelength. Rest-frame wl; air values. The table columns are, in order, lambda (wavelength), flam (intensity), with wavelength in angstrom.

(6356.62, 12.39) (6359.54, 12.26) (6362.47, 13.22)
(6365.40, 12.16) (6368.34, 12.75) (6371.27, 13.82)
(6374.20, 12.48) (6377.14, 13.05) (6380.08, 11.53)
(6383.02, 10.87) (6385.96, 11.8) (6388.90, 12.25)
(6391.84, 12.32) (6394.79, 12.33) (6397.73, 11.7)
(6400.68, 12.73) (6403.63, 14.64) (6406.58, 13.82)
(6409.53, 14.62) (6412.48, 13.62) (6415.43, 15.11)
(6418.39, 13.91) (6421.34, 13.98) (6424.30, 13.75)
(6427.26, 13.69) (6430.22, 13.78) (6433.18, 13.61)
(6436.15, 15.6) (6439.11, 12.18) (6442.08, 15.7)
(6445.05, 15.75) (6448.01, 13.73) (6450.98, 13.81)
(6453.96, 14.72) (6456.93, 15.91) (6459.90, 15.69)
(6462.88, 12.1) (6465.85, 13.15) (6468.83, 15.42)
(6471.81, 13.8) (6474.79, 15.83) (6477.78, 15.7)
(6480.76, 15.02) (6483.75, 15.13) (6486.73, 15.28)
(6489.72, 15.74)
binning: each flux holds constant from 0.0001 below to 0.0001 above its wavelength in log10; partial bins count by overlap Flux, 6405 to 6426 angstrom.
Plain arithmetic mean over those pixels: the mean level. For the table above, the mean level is 14.1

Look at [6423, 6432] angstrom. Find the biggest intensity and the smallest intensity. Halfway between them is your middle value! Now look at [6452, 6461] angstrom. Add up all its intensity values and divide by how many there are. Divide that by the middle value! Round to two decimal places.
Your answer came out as 1.12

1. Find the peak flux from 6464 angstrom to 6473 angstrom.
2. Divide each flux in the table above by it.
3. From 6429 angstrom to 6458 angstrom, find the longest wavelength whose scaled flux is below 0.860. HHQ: 6439.11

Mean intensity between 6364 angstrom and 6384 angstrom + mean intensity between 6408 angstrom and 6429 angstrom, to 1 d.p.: 26.5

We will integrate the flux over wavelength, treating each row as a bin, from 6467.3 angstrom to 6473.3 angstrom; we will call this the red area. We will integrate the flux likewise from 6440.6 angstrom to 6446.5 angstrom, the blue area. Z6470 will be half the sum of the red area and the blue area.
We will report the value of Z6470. 90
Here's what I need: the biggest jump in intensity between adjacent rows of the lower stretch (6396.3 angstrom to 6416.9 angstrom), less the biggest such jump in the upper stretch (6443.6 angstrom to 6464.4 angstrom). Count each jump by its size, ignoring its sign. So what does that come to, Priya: -1.7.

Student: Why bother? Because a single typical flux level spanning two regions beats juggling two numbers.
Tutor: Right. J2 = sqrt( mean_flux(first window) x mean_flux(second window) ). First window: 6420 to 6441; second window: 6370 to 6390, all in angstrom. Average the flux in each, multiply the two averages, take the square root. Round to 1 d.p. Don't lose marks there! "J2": 13.0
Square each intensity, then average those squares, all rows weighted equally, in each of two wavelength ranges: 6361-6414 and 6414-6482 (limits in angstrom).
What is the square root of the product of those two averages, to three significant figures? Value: 185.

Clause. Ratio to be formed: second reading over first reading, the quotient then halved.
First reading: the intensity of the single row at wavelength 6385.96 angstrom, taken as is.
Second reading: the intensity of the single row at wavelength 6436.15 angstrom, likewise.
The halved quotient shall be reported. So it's 0.66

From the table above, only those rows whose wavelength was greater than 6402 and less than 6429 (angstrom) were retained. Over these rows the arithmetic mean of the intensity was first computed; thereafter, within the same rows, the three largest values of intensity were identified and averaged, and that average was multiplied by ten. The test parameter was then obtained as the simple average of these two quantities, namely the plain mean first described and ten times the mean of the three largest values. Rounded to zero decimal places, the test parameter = 81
